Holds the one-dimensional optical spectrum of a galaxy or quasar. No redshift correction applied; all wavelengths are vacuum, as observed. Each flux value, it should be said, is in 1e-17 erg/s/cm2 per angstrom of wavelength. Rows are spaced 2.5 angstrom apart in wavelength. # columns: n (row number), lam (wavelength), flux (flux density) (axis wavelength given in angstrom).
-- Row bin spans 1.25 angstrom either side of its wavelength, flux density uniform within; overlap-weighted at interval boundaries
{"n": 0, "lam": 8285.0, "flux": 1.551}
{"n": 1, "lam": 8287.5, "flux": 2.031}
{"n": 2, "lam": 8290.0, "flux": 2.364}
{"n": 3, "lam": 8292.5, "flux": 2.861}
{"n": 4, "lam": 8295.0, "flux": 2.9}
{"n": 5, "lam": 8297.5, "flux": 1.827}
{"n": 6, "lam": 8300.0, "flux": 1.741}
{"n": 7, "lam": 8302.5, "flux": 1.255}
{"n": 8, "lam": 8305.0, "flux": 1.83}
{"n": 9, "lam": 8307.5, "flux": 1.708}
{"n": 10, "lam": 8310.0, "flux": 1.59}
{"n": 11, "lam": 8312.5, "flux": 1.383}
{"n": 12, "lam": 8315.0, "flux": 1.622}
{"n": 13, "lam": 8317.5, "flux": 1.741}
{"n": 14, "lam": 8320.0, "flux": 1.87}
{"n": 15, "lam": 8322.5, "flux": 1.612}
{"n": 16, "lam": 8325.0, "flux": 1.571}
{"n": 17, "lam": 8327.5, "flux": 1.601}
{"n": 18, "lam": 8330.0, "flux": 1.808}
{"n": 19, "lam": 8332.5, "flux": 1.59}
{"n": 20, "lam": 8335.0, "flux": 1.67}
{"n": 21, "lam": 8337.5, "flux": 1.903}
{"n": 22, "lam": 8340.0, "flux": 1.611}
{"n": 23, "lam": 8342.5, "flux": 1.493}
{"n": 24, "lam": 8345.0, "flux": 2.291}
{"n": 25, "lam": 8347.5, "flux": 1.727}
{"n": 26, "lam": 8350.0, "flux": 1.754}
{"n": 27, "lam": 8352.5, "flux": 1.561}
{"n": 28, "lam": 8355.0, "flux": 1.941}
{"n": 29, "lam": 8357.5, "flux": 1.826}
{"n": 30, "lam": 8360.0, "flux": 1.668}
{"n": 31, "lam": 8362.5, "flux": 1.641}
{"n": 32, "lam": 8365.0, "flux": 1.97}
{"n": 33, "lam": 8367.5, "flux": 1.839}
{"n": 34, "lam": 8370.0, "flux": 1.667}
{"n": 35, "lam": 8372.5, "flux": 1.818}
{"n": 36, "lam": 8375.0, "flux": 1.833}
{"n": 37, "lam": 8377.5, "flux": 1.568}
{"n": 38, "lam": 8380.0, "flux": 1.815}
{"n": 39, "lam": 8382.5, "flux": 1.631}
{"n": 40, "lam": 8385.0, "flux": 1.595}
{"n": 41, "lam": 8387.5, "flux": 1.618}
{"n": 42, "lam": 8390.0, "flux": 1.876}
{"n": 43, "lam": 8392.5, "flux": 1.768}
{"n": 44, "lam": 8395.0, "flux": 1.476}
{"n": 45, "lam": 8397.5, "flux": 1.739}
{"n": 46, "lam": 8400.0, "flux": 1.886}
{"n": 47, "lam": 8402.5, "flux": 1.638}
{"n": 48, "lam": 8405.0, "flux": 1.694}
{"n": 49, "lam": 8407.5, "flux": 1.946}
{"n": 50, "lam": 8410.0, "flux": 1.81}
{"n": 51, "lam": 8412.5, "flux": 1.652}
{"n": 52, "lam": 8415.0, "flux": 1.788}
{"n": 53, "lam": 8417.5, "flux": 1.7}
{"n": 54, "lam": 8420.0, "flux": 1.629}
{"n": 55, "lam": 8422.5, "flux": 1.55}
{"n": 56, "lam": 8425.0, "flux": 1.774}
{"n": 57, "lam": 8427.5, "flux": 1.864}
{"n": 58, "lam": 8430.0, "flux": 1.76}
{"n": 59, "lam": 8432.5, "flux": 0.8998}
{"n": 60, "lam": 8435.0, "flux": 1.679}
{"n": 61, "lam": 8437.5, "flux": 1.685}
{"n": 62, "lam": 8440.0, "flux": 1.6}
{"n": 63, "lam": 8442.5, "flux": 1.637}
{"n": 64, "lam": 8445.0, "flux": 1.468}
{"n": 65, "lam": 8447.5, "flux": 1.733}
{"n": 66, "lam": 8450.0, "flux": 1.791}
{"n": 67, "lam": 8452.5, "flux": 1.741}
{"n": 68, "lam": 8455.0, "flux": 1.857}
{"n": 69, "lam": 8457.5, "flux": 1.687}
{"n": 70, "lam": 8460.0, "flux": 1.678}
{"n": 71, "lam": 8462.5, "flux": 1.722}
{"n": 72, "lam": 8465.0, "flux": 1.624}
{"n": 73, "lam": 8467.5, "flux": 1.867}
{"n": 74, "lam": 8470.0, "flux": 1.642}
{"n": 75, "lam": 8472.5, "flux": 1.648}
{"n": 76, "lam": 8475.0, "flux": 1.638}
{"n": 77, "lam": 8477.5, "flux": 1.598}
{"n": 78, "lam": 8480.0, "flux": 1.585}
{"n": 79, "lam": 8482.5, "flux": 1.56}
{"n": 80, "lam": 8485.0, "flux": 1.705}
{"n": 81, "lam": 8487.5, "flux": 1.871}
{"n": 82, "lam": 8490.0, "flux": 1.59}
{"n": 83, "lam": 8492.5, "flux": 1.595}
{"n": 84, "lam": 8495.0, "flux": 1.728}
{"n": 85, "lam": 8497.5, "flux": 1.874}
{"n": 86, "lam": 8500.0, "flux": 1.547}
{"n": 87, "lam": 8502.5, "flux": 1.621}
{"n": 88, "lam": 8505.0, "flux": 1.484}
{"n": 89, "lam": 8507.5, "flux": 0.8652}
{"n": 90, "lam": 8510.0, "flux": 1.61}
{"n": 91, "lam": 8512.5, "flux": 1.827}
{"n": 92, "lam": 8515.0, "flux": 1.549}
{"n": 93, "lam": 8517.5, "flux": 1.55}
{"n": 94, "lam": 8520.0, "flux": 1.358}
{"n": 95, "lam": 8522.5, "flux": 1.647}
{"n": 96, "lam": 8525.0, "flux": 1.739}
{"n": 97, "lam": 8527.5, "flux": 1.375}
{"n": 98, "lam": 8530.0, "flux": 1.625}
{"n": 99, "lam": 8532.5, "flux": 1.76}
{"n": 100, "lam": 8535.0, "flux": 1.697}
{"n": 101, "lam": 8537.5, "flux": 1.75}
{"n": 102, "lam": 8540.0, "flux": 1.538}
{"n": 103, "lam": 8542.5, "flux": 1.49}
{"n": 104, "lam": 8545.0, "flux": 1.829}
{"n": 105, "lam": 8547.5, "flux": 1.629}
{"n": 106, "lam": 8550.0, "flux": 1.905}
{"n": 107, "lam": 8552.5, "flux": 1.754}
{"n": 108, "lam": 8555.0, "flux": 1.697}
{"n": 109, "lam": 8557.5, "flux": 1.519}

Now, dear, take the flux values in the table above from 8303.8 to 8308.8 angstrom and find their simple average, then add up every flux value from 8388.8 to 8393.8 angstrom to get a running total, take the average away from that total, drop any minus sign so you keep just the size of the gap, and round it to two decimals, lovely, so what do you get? 1.88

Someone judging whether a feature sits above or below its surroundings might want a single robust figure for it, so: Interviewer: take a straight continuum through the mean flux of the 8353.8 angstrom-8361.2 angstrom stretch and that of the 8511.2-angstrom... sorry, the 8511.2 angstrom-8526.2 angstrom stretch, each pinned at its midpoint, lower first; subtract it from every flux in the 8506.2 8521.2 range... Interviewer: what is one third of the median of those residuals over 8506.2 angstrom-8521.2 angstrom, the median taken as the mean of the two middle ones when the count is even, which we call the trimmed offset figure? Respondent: -0.022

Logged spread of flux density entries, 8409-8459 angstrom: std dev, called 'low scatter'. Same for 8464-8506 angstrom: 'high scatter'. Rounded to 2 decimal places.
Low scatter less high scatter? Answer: 0.09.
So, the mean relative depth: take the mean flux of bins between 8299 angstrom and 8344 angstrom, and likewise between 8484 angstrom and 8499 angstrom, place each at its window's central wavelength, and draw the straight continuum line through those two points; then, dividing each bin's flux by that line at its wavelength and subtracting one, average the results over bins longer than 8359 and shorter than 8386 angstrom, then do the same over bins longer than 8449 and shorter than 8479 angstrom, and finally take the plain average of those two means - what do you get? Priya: 0.017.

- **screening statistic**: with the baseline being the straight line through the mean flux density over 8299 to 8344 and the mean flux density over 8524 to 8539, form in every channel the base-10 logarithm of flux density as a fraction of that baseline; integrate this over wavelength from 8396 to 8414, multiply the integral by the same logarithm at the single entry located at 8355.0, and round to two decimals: 0.04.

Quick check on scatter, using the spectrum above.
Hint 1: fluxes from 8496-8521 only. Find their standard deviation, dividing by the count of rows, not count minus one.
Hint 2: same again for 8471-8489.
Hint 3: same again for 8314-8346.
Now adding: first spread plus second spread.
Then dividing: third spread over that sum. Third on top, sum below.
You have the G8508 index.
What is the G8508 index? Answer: 0.56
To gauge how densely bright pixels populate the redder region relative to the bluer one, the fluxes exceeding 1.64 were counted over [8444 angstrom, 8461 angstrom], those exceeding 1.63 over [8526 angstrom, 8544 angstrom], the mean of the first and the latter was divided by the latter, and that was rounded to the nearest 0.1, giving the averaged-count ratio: 1.5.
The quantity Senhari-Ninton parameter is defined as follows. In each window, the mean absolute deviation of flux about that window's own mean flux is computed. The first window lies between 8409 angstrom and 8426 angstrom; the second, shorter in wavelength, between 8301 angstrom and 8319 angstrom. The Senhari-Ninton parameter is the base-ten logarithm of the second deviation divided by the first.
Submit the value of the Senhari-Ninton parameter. 0.3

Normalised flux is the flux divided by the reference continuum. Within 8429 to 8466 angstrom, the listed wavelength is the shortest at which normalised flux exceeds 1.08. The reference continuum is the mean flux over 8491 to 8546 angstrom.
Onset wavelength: 8430.0 angstrom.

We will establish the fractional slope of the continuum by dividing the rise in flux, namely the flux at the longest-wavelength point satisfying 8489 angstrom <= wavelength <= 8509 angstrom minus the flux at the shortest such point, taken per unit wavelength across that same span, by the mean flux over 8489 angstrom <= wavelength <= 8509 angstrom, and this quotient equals -0.027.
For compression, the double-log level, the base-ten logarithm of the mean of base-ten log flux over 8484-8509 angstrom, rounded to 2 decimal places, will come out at -0.72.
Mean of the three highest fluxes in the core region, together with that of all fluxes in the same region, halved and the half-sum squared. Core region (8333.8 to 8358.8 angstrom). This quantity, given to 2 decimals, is 3.65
